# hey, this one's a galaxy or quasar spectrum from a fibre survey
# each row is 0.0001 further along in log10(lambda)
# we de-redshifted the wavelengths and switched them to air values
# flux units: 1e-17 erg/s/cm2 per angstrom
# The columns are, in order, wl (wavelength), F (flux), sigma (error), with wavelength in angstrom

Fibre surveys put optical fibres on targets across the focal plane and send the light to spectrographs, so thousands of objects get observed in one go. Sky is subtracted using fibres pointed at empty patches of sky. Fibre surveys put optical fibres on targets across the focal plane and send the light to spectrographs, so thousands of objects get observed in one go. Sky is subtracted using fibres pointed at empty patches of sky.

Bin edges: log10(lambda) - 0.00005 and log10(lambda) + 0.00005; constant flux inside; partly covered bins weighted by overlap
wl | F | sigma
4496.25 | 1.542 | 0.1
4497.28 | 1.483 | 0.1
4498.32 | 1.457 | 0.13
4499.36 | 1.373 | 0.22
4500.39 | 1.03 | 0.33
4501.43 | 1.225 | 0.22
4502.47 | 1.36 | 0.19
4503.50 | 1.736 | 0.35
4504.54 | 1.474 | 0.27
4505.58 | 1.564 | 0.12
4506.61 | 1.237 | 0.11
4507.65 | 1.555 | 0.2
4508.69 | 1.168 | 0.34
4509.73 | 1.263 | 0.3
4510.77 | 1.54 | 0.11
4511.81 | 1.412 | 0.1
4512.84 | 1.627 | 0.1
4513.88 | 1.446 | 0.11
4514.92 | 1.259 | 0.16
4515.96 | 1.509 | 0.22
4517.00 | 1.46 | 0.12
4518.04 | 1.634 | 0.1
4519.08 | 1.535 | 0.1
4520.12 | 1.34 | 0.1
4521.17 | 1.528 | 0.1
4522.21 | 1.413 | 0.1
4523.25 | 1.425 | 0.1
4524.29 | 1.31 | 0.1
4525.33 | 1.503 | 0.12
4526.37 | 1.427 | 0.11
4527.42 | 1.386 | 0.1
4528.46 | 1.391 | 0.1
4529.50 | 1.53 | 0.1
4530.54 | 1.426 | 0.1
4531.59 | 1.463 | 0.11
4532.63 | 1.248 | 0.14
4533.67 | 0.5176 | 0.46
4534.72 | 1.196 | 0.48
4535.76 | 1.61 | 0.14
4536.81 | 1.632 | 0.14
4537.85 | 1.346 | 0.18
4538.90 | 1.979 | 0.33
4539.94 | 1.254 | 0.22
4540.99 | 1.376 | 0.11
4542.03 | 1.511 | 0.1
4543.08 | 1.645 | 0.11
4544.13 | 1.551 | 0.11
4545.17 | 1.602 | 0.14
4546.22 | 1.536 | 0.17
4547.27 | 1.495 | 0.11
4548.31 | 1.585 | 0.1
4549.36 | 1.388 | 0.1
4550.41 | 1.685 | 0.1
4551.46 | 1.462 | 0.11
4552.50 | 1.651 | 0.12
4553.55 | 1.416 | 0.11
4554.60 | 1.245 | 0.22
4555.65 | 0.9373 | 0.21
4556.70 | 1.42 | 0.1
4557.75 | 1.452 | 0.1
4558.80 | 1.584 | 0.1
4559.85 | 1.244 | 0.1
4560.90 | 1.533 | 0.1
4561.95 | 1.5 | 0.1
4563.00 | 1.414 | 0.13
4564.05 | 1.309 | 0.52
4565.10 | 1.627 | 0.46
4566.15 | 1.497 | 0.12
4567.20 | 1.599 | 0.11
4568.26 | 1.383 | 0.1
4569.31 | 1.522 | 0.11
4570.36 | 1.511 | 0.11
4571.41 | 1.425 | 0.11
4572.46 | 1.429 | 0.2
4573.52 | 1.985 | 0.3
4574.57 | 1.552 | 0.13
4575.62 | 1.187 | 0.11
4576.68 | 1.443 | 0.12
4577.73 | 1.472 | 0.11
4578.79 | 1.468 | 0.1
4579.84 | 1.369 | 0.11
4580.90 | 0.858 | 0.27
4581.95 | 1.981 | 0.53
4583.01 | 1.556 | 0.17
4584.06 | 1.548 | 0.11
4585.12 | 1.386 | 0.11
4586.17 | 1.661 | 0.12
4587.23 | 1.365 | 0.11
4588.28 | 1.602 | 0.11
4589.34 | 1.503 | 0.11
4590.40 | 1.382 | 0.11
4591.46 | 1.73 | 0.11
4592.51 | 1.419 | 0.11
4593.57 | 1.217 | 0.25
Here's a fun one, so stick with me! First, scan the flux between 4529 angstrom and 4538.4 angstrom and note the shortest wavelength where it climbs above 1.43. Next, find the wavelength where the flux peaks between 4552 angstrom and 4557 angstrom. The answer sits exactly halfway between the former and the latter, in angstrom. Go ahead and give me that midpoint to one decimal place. 4541.0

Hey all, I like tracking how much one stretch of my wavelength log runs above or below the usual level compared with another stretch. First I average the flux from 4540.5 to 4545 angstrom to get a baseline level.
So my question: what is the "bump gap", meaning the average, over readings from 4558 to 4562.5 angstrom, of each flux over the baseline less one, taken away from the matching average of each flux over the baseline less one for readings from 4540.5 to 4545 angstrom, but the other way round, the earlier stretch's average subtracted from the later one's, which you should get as -0.04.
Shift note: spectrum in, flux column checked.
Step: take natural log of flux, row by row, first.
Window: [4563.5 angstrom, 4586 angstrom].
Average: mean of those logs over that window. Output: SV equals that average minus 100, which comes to -99.6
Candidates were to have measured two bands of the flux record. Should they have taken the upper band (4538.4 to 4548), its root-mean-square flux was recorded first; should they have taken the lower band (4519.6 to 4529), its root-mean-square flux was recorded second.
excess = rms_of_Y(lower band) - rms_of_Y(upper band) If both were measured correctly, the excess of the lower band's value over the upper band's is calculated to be -0.15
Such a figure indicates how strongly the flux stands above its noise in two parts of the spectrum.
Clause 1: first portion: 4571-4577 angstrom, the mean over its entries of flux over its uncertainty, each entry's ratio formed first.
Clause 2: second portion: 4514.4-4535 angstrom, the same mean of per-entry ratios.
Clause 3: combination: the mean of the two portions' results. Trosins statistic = 11.1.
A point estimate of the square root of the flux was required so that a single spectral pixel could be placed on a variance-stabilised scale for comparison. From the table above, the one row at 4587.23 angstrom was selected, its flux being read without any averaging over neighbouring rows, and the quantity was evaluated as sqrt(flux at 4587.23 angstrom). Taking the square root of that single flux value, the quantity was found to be 1.17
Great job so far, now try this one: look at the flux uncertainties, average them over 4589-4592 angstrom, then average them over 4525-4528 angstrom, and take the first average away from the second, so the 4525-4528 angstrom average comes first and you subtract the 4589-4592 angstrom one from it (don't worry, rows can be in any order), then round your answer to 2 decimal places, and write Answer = 0.00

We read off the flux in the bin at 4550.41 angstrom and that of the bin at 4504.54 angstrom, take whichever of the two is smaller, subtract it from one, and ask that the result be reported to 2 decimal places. -0.47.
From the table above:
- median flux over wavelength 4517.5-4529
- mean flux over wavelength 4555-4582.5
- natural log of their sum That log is 1.06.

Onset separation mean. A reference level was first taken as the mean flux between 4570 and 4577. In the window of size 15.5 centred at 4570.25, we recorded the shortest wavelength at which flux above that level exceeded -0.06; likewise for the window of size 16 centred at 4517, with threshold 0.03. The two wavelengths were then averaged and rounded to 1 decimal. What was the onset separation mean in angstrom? 4537.9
